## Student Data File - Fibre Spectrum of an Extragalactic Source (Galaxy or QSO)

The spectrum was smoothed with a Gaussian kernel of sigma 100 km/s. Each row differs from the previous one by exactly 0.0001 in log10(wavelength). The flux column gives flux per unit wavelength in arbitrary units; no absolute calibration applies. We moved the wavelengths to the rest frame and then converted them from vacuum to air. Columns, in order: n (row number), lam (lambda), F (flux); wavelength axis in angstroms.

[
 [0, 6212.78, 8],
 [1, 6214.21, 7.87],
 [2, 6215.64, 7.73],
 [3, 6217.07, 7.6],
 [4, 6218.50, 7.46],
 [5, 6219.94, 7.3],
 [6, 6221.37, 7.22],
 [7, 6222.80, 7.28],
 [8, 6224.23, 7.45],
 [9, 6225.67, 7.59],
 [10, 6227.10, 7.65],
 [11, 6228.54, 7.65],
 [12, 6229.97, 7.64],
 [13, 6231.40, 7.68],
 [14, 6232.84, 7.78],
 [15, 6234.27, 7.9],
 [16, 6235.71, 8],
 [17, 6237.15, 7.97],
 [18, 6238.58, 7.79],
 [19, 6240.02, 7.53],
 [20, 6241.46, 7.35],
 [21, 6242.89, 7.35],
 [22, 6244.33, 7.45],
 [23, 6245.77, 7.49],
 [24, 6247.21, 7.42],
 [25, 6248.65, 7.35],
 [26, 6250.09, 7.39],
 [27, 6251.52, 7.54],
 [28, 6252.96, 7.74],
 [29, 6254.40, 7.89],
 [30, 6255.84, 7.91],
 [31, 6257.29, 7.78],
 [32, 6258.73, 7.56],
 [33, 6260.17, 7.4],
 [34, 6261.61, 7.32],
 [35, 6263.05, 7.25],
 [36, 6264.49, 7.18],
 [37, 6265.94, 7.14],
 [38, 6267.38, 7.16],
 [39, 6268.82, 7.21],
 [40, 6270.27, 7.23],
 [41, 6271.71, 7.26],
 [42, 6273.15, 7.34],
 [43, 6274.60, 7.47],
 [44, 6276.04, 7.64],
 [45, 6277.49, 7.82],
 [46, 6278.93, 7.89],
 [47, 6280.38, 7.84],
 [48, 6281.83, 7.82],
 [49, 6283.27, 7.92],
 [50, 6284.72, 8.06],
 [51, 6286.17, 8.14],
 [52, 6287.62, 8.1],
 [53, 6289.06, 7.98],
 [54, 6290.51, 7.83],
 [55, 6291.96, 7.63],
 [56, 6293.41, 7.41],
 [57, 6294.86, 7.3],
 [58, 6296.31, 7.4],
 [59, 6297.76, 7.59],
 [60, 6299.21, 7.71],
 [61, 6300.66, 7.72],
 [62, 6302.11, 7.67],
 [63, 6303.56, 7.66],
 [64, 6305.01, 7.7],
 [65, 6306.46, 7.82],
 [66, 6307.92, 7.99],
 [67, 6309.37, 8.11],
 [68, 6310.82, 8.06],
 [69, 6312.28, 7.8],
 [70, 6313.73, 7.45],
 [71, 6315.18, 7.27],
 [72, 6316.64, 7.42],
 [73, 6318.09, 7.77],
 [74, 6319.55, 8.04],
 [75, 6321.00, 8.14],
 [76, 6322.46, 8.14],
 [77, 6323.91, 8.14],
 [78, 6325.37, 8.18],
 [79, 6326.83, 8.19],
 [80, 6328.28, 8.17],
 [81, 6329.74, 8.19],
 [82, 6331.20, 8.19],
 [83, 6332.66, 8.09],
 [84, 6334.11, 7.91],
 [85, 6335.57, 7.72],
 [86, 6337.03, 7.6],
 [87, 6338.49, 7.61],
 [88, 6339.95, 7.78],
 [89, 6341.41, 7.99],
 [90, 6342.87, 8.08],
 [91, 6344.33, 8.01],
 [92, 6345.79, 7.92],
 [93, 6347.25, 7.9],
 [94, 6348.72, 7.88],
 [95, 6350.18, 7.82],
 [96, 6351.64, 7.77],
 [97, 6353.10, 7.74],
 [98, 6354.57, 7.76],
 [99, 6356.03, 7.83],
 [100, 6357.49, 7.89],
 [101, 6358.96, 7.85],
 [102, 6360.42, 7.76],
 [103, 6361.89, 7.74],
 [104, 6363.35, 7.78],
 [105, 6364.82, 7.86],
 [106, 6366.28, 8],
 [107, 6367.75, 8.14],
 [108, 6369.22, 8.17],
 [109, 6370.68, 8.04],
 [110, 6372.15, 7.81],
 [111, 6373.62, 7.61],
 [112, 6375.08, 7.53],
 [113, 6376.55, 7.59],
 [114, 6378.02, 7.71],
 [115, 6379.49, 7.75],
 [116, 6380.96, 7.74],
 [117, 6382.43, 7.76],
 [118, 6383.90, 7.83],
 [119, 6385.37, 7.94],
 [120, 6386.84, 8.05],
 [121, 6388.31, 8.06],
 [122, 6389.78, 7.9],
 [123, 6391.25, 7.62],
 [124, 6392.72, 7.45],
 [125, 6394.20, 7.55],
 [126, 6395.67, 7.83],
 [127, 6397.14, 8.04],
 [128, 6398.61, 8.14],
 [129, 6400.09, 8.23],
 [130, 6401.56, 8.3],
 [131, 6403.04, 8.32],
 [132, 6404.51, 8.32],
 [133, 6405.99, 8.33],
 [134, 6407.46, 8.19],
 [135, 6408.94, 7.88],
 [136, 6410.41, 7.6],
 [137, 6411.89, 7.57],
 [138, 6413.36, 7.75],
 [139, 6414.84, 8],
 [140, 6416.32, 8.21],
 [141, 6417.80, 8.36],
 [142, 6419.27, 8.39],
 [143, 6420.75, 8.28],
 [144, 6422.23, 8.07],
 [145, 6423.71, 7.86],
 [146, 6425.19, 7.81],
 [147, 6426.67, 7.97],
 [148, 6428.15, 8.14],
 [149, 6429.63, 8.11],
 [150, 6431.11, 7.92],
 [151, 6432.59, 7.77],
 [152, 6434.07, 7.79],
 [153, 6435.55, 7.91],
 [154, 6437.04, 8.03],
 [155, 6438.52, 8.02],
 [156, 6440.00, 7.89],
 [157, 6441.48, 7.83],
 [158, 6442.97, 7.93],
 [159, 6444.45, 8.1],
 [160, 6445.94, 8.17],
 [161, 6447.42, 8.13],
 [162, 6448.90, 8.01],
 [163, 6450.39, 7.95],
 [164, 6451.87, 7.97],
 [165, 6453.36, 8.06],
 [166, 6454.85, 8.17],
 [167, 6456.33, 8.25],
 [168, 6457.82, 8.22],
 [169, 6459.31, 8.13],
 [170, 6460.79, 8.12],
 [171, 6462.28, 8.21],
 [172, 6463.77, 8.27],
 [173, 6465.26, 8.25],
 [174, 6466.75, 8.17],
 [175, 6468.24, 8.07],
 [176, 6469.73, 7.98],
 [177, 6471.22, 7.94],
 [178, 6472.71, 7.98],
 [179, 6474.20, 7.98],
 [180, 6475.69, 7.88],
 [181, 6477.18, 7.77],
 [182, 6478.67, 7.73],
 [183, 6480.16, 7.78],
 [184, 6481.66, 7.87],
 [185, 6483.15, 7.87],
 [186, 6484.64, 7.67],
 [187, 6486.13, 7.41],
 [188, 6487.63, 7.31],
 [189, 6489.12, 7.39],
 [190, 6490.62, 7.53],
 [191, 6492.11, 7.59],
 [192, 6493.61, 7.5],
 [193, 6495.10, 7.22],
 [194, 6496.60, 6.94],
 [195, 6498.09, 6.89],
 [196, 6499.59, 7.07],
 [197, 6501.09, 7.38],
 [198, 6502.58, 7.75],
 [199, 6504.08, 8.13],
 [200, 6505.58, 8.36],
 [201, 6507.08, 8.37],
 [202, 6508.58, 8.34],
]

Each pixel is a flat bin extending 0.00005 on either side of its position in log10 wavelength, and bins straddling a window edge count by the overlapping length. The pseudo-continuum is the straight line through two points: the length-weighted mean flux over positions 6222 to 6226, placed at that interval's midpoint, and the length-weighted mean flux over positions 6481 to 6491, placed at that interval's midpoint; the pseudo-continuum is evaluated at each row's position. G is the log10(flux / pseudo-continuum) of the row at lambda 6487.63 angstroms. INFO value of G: -0.016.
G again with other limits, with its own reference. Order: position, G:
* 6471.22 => 0.021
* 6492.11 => 0.000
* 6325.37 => 0.039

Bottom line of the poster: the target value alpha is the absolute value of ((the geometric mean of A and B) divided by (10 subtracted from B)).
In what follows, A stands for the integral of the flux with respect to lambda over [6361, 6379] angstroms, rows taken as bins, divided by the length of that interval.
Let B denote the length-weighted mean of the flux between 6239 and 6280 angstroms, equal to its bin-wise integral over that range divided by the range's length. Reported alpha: 3.02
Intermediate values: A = 7.8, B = 7.47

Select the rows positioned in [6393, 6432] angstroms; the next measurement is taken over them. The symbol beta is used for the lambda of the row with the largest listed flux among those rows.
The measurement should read 6419.27 angstroms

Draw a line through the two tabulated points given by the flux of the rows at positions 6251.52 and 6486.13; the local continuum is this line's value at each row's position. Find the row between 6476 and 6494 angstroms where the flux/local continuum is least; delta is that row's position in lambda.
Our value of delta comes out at 6487.63 angstroms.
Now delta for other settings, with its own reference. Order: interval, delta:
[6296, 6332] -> 6315.18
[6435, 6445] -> 6441.48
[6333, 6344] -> 6337.03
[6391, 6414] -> 6392.72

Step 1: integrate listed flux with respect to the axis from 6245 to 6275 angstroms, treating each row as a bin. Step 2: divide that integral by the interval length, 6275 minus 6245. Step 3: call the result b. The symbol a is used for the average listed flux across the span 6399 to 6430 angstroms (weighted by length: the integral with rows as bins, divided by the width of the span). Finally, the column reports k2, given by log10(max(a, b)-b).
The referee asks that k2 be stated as -0.19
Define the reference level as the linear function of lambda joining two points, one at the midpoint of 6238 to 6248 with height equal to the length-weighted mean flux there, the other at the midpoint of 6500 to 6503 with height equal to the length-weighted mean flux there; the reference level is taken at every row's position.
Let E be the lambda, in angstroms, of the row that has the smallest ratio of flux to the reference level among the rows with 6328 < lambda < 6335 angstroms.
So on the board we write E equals 6334.11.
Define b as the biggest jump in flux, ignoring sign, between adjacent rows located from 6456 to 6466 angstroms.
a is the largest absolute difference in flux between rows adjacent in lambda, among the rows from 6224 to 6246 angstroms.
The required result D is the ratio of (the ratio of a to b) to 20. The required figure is 0.144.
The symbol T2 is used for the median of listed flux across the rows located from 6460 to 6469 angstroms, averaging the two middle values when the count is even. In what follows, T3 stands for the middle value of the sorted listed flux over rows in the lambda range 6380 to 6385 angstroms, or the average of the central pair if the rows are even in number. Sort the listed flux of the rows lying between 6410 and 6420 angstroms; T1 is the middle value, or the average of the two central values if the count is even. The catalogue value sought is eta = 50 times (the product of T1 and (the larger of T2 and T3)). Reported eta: 3276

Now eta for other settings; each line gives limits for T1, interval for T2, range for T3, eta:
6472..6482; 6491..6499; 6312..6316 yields 2932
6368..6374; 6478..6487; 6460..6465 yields 3253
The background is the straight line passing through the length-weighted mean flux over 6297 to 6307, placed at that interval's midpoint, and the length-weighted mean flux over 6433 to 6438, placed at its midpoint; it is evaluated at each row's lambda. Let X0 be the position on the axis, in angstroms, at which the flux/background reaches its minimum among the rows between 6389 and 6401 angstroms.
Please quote 6392.72 angstroms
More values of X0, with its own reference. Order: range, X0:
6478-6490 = 6487.63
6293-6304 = 6294.86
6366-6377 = 6375.08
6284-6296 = 6294.86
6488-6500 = 6498.09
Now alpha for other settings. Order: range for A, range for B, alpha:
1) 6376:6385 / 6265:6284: 3.07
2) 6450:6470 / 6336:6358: 3.69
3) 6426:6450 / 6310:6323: 3.56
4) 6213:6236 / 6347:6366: 3.53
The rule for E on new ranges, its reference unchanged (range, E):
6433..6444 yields 6434.07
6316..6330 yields 6316.64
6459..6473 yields 6471.22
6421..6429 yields 6425.19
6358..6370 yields 6361.89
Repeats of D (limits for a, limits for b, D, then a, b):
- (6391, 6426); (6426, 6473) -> 0.082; 0.310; 0.19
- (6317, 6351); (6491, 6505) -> 0.036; 0.270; 0.38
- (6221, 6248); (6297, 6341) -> 0.037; 0.260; 0.35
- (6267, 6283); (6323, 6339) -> 0.047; 0.180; 0.19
